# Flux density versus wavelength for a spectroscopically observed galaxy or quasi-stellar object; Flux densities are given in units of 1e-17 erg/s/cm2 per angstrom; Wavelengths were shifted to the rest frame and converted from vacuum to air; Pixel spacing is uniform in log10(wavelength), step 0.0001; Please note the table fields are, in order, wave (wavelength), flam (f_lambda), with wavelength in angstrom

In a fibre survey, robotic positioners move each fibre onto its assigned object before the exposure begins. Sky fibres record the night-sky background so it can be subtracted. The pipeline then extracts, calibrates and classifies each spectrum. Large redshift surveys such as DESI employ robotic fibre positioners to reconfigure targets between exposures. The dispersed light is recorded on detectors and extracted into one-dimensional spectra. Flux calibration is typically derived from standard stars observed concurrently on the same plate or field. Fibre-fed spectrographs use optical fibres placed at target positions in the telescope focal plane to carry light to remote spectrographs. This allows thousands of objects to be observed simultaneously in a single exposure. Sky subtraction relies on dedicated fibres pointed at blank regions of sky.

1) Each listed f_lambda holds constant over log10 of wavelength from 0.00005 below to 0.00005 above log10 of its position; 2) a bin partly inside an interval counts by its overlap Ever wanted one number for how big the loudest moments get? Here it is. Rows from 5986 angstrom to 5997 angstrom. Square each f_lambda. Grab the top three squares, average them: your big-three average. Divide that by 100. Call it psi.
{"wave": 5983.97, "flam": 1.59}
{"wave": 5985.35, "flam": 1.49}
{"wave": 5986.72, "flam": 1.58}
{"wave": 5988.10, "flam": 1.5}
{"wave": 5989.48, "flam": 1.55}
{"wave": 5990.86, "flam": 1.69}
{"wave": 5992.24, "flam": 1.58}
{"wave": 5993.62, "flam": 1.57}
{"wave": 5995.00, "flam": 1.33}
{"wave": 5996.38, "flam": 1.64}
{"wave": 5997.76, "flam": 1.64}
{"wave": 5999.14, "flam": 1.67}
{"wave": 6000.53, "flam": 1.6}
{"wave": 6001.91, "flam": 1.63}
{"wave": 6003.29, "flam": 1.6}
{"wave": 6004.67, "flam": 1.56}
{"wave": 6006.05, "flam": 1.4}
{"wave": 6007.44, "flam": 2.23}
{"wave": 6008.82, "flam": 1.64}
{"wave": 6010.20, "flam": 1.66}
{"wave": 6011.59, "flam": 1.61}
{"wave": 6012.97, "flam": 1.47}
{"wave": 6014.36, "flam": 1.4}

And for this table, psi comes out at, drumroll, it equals 0.0268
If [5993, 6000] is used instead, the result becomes 0.0272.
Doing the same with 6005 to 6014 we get 0.0347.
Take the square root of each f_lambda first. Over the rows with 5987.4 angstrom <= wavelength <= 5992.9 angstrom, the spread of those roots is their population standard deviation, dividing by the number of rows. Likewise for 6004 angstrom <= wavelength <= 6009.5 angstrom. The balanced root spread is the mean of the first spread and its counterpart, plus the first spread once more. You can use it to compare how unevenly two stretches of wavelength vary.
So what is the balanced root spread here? 0.10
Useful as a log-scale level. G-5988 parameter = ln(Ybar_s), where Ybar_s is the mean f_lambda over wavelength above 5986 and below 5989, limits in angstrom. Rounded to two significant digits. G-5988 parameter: 0.43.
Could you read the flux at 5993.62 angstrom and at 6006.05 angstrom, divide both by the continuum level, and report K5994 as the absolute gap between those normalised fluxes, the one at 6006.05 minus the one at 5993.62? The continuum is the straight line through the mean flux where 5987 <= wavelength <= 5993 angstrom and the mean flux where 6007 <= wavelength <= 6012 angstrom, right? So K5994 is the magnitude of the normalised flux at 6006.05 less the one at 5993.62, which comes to 0.17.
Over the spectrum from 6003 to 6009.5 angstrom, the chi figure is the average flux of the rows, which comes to 1.69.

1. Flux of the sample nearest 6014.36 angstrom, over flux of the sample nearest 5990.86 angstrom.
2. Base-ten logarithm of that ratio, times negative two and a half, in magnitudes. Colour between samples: 0.20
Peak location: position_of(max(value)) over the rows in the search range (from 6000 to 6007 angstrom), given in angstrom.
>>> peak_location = 6001.91 angstrom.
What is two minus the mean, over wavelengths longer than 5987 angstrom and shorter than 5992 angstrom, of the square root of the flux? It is 0.74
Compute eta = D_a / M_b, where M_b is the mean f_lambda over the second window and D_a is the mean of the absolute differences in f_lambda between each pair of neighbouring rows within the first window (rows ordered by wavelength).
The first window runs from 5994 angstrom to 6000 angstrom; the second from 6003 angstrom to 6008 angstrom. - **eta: 0.067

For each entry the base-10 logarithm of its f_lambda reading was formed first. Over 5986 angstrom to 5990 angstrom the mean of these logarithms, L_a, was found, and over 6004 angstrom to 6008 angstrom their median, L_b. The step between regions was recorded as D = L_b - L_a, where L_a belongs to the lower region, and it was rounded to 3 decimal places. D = 0.005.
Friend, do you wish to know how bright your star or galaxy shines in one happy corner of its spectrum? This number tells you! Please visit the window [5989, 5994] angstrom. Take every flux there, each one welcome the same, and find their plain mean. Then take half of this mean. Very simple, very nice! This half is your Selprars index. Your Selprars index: 0.80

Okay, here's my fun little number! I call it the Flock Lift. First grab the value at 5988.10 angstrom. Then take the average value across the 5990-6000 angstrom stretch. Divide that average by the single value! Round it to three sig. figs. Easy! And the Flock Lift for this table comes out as 1.06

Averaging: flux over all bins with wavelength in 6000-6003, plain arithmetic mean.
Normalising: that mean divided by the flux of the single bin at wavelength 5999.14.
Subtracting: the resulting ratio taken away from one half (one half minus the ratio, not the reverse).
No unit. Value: -0.47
